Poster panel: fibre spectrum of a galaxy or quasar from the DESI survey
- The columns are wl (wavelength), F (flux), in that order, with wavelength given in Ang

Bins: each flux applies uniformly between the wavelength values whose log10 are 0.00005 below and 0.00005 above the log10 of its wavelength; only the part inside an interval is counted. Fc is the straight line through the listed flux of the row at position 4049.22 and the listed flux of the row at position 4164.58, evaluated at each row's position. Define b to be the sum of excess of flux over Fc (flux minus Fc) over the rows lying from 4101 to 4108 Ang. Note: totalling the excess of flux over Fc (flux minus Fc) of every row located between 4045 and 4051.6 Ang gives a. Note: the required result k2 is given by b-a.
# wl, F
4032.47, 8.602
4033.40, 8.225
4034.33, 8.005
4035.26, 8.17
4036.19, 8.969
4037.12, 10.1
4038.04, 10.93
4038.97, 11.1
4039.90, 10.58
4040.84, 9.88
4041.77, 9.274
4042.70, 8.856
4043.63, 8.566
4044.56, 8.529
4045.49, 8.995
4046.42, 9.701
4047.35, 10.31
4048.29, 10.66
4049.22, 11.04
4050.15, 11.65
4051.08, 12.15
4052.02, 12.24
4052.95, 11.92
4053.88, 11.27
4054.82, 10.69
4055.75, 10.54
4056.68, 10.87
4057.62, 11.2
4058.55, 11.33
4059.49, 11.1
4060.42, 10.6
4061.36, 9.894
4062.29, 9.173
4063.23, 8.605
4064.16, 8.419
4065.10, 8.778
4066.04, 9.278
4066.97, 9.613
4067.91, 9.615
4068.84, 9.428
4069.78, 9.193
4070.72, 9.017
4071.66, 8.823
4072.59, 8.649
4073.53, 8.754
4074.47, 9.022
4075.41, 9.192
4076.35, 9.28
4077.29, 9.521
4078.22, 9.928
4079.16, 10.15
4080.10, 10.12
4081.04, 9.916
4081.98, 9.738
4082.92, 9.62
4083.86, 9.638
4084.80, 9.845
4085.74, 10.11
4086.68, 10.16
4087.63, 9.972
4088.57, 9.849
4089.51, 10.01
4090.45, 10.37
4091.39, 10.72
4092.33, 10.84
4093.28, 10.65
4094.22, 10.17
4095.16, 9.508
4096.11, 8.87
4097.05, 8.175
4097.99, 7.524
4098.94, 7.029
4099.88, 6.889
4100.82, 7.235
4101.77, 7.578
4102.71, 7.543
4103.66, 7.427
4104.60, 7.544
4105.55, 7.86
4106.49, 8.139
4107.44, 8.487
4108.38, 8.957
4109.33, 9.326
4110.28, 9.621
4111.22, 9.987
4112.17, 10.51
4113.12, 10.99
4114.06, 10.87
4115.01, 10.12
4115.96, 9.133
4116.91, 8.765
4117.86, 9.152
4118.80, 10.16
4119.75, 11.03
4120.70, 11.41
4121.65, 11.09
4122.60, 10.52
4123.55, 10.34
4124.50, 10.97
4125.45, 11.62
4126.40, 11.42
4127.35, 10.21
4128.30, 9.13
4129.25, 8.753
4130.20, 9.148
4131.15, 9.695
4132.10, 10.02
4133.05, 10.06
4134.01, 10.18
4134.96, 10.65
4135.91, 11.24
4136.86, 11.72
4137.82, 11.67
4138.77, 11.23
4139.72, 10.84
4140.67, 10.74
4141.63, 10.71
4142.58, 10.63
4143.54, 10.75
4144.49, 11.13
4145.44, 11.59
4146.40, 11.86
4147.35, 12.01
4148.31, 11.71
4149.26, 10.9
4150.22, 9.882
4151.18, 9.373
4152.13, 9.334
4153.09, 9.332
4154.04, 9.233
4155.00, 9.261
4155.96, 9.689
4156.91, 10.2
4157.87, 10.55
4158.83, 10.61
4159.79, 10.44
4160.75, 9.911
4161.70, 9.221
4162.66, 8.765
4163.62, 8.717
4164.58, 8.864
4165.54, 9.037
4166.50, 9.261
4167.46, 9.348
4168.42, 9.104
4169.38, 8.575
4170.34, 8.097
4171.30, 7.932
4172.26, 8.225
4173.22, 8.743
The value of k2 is -12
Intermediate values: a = -3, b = -15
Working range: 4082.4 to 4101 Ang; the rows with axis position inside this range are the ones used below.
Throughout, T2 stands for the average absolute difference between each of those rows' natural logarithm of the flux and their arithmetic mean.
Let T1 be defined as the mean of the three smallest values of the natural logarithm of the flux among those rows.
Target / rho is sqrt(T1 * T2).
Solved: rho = 0.48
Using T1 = 1.95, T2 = 0.120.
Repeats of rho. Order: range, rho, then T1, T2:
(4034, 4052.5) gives 0.48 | 2.11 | 0.110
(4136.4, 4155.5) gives 0.41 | 2.23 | 0.075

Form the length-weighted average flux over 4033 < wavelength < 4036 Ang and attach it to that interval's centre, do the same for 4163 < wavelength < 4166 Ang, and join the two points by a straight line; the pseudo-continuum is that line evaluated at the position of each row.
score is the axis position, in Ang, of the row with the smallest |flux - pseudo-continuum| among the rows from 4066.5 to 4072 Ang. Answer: 4071.66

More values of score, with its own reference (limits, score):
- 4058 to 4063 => 4062.29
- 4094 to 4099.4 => 4097.05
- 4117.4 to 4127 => 4117.86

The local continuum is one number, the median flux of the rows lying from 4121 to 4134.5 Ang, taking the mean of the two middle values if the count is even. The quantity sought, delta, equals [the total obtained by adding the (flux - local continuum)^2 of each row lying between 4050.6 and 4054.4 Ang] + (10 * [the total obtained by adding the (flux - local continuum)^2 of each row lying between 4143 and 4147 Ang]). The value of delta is 71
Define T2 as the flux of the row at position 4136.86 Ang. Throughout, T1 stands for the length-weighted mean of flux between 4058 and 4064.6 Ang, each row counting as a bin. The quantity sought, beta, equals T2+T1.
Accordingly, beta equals 21.6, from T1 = 9.9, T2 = 11.72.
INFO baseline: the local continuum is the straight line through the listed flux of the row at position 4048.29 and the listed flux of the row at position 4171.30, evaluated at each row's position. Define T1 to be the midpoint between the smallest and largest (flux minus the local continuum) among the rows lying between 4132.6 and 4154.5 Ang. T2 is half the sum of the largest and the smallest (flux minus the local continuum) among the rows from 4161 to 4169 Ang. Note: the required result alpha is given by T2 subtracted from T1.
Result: 1.3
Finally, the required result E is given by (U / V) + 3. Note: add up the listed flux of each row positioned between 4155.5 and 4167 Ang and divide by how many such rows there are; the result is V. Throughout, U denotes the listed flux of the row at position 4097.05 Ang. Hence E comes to 3.85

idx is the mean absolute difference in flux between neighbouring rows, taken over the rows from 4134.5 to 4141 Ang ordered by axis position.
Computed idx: 0.34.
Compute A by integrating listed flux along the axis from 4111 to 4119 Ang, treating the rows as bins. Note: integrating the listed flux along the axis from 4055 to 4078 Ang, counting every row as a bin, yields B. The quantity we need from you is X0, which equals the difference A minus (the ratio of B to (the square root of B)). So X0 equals 65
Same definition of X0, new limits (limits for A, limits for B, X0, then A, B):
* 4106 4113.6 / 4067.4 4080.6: 61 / 72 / 123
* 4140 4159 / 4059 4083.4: 184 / 199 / 230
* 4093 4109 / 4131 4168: 112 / 131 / 380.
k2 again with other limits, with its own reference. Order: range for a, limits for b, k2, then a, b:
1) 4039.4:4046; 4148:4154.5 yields 19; -13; 6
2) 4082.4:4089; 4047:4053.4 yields 6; -3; 3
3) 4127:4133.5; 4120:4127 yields 9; 0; 10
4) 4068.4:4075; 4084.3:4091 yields 10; -11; -2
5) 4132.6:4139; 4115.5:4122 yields -8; 11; 3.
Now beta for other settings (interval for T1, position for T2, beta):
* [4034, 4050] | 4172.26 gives 17.9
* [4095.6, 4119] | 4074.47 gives 17.7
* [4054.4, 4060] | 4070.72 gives 20.0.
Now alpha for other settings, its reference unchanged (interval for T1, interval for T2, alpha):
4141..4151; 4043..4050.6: 3.1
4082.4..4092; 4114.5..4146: -1.0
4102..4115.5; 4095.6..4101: 1.6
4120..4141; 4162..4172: 0.8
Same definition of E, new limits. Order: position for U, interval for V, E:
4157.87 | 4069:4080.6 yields 4.13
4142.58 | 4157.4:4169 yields 4.12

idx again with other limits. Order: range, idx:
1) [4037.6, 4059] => 0.41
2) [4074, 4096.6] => 0.24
